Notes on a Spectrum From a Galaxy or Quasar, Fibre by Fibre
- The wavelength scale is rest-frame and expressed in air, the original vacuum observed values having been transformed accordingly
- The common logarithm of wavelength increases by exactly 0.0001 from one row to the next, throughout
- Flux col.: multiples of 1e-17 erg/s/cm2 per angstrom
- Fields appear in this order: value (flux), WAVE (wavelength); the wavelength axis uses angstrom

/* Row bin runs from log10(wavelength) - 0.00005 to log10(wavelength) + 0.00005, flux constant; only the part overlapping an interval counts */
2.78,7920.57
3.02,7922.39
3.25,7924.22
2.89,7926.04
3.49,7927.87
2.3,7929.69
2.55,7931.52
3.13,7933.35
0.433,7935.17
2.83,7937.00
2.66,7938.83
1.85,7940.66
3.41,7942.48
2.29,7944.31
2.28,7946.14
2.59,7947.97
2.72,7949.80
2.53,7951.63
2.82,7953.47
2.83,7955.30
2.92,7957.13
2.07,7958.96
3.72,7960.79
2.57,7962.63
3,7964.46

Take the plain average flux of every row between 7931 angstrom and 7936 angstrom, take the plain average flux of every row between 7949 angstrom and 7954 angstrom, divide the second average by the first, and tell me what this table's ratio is 1.3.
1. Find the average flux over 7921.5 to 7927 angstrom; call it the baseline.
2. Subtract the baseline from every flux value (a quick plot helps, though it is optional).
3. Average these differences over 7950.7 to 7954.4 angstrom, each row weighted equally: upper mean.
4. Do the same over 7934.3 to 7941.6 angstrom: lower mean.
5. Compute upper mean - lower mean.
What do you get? 0.7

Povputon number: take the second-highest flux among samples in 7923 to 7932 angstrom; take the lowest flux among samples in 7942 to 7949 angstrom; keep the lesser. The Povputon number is 2.3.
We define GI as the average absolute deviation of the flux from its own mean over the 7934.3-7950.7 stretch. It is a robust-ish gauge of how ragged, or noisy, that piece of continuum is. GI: 0.56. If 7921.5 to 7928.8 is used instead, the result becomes 0.21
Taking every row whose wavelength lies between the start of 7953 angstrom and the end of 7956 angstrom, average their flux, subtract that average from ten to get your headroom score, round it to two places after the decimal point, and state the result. 7.17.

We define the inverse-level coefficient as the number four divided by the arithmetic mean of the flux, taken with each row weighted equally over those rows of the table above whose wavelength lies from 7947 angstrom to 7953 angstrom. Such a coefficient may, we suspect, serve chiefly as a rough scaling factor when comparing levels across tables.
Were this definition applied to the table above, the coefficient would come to 1.53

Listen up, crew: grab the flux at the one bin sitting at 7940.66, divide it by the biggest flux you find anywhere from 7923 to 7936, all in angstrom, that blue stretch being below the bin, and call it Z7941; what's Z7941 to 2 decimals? 0.53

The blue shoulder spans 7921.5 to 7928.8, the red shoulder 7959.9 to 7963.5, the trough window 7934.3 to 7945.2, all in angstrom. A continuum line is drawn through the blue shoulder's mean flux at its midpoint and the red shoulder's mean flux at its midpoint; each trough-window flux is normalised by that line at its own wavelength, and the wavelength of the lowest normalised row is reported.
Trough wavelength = 7935.17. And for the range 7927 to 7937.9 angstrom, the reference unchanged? 7935.17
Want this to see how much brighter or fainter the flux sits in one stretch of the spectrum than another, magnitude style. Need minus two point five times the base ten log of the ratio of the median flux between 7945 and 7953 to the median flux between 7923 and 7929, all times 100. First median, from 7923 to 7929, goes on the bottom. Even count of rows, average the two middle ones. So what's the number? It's 26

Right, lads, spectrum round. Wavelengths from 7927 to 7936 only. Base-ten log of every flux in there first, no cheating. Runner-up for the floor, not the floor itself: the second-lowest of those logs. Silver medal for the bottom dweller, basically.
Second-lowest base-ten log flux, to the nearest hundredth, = 0.36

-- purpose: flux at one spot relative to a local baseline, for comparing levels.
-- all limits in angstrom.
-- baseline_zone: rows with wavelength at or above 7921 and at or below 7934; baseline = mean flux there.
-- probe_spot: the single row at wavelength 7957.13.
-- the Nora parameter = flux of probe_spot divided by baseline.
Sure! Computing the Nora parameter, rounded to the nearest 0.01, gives 0.99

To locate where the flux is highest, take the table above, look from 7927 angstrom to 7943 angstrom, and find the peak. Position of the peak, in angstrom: 7927.87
